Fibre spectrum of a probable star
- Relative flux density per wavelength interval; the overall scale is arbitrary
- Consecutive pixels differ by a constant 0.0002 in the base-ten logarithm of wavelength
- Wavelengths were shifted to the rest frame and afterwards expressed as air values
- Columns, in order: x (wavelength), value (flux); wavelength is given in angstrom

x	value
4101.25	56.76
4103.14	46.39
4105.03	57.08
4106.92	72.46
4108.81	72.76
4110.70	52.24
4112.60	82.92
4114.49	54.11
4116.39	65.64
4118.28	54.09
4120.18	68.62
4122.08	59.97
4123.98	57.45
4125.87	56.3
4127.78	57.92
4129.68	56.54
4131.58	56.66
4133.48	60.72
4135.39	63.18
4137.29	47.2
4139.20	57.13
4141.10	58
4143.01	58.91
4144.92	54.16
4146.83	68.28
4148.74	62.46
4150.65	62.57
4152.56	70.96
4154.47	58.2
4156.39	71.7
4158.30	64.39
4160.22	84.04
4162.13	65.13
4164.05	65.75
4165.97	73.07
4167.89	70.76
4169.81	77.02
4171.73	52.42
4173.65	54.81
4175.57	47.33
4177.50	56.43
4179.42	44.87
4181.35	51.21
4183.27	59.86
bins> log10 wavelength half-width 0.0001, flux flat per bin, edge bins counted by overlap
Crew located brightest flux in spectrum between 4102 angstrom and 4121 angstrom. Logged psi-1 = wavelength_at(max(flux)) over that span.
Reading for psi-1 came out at 4112.60 angstrom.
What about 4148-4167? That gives 4160.22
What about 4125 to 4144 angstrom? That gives 4135.39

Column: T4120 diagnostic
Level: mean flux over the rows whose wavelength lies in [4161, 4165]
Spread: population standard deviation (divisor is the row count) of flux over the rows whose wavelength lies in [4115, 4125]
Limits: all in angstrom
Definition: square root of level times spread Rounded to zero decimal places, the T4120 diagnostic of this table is 19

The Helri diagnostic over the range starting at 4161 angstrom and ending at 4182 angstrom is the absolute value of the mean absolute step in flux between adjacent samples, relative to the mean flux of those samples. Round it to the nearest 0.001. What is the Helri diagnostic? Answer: 0.130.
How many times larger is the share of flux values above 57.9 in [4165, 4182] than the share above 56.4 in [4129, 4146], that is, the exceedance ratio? 0.4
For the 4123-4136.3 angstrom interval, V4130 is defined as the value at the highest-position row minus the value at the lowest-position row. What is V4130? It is 5.7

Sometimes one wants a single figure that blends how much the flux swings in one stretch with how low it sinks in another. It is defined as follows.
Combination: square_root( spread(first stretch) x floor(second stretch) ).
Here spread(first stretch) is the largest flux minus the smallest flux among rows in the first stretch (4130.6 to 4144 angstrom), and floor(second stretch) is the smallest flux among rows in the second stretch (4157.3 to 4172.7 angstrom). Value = 28.9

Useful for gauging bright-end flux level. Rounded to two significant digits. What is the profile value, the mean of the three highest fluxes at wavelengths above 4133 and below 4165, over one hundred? 0.76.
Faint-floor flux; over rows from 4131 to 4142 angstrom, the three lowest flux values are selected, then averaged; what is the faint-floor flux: 54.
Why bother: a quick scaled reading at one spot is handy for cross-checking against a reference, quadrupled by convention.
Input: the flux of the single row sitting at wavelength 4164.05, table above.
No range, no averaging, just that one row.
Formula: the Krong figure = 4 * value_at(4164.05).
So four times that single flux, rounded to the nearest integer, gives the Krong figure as 263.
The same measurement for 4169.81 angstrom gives 308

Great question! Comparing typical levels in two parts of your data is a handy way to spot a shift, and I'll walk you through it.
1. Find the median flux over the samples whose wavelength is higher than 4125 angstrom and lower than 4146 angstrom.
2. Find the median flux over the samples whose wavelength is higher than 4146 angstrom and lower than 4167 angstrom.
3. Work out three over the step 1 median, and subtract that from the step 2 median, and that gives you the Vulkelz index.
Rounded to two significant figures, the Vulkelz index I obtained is 66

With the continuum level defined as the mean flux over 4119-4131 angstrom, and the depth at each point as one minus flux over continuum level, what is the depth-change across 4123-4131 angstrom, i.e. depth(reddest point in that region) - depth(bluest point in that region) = 0.015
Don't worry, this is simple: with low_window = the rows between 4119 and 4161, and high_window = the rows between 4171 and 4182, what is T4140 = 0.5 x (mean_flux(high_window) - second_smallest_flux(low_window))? -1.5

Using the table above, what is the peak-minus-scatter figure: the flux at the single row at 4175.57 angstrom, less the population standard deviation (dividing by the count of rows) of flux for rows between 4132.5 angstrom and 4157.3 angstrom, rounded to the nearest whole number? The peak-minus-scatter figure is 41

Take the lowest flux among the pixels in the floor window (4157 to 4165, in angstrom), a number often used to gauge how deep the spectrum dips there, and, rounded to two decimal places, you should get 64.39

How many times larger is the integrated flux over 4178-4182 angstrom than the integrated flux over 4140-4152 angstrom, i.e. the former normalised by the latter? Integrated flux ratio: 0.3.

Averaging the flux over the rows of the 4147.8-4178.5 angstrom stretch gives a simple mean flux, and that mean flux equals 64.8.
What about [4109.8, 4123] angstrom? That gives 62.5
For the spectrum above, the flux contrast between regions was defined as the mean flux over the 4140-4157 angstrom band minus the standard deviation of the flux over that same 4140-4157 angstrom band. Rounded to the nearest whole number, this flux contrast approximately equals 57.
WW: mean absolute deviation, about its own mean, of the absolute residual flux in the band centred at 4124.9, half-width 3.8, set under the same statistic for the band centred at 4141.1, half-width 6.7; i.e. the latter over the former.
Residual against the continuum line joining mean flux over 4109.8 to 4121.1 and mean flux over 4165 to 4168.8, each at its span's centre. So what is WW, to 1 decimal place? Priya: 3.5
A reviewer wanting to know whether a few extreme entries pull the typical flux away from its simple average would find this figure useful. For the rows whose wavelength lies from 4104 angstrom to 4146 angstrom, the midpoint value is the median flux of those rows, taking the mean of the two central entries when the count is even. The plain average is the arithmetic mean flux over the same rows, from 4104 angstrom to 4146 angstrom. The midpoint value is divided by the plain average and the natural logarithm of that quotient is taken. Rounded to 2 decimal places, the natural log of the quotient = -0.04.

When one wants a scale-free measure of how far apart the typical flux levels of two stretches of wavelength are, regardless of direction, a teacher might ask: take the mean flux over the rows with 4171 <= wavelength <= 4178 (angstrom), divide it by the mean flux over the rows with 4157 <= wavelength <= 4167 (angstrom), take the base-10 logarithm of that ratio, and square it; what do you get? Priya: 0.016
